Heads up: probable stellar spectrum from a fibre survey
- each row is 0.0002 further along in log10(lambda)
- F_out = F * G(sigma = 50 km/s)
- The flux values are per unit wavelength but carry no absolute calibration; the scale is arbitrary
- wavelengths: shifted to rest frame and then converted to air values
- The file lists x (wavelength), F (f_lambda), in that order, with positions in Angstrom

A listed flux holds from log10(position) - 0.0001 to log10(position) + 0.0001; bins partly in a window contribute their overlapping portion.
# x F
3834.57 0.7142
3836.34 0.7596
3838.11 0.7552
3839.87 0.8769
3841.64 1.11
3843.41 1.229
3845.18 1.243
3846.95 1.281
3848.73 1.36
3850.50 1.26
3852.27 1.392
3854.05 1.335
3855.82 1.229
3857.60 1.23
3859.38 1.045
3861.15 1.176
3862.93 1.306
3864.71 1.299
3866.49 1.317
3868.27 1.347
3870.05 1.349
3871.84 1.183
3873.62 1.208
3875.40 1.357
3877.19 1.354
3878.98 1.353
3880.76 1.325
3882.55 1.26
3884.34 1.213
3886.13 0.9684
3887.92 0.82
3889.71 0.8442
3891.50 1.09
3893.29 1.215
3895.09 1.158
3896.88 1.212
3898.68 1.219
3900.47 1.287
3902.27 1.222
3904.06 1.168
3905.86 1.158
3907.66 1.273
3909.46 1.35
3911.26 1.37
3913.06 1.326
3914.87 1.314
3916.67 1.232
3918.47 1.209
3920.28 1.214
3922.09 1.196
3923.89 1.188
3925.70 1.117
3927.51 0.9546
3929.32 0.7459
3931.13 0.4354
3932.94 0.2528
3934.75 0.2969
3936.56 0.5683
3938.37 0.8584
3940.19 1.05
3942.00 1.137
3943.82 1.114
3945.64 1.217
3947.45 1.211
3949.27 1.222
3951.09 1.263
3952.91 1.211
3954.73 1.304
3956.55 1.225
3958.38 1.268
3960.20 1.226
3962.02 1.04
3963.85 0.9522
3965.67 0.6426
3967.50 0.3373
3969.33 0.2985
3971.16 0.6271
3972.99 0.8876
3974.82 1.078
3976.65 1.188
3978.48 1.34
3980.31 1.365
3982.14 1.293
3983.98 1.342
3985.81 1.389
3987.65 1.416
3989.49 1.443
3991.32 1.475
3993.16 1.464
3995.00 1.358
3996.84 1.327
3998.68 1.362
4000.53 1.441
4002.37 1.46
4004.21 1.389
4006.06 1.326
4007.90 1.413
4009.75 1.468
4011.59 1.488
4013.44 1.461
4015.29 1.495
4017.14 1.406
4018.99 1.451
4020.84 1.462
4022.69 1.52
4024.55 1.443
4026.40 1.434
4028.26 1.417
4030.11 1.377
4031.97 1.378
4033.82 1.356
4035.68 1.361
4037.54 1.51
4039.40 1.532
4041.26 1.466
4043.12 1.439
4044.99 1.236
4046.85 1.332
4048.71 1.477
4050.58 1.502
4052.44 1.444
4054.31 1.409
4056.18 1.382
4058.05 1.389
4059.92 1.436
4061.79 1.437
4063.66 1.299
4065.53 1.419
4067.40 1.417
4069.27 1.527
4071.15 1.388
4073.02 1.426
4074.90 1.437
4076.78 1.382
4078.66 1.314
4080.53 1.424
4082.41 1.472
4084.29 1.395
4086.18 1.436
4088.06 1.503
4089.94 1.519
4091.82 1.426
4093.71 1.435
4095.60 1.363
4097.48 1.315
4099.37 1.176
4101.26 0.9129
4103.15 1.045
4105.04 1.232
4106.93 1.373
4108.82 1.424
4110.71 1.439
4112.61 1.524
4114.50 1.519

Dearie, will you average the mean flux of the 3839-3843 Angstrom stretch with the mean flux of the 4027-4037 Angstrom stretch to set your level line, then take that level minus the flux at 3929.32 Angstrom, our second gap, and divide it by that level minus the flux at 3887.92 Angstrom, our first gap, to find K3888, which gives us 1.2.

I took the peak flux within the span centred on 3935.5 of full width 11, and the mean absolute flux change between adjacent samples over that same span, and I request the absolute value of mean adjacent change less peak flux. 0.85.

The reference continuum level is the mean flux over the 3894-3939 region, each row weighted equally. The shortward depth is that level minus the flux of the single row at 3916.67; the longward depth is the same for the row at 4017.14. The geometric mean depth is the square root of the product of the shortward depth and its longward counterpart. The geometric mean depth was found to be 0.25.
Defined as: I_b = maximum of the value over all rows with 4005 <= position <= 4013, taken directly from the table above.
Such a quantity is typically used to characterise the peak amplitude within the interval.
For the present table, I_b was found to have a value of 1.488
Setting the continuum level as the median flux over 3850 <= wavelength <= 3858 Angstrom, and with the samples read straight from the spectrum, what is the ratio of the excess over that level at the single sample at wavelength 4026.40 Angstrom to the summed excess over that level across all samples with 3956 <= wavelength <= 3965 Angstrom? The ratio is -0.3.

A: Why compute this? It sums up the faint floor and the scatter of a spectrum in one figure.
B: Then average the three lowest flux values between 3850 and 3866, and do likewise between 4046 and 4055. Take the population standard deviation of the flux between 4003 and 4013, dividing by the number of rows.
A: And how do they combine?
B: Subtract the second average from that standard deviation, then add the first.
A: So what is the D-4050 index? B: -0.19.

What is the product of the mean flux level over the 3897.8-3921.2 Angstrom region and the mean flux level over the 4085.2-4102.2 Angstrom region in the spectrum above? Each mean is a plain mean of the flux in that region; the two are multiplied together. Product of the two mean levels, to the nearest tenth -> 1.7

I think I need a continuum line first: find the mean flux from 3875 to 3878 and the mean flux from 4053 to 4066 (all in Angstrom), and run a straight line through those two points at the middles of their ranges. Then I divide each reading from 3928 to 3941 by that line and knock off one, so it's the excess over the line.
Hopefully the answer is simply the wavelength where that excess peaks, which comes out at 3940.19 Angstrom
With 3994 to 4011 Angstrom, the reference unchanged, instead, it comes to 4009.75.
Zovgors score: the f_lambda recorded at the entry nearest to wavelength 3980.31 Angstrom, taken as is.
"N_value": 1.365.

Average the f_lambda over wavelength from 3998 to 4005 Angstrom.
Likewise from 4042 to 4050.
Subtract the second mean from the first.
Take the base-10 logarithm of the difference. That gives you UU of -1.4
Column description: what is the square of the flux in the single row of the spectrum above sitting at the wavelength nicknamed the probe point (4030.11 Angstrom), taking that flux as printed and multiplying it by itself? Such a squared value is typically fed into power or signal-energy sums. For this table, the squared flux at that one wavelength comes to 1.9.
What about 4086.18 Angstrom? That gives 2.1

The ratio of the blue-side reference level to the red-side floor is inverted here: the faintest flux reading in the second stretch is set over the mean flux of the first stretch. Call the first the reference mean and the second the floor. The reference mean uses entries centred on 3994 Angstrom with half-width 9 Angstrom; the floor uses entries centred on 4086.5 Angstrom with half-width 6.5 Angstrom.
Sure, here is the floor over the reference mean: 1.0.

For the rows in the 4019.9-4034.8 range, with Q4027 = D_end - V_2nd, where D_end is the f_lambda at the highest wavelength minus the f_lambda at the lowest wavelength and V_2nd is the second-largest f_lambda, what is -1.57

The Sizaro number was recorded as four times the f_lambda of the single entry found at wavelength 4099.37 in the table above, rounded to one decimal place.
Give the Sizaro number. 4.7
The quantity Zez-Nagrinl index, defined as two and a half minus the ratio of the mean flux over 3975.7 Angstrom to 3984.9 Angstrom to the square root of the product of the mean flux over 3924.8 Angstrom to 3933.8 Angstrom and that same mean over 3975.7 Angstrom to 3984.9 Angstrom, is 1.14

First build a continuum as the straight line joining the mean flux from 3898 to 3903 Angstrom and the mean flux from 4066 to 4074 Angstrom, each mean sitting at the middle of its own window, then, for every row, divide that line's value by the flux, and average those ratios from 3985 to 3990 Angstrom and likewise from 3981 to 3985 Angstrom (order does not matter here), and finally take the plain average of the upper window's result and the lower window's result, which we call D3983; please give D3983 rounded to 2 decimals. 0.98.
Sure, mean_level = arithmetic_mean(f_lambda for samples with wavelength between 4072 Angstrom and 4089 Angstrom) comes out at 1.42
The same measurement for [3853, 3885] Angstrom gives 1.27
